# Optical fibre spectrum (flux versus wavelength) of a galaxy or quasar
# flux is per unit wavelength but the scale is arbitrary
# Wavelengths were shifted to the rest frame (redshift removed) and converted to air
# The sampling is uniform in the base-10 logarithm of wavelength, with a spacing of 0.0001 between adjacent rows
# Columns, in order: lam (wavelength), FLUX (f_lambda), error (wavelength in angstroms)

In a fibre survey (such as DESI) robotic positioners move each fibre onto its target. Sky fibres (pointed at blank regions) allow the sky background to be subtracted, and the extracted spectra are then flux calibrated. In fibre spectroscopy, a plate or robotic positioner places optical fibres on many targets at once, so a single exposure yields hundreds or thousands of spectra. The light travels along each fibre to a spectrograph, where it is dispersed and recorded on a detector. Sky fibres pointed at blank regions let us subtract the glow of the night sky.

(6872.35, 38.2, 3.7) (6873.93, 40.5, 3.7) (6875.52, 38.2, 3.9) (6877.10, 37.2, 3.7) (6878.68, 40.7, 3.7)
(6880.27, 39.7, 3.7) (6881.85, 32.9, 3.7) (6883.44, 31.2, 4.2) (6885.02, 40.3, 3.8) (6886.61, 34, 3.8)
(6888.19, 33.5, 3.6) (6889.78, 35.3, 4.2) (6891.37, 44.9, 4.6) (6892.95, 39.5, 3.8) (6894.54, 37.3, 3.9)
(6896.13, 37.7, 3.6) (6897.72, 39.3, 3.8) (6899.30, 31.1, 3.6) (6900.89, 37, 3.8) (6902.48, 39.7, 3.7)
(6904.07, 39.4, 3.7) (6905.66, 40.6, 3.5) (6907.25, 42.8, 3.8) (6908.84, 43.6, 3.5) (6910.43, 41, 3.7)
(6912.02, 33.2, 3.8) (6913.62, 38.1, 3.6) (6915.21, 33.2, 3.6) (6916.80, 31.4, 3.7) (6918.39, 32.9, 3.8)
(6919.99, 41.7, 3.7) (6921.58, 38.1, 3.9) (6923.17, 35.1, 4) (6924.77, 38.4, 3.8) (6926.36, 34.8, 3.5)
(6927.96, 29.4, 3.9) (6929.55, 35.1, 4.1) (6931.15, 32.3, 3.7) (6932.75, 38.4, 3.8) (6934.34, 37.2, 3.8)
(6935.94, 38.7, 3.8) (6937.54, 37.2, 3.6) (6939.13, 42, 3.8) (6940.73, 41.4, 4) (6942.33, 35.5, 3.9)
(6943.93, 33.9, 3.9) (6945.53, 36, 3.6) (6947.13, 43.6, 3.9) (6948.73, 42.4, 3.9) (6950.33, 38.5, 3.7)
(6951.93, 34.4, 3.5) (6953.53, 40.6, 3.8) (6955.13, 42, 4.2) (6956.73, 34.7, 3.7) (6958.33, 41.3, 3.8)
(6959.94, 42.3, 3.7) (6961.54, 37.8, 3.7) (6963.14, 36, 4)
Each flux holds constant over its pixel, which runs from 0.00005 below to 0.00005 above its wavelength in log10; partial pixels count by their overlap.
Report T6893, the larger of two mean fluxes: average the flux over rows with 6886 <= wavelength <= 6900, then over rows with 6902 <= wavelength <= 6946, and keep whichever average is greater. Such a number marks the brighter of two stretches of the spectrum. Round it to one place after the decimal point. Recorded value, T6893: 37.2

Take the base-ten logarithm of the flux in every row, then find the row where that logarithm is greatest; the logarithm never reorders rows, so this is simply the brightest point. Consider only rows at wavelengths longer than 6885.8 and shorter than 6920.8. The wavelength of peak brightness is 6891.37 angstroms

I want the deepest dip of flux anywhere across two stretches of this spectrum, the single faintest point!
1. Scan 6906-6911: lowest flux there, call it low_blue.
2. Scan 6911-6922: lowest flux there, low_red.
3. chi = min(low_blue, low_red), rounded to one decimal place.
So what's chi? 31.4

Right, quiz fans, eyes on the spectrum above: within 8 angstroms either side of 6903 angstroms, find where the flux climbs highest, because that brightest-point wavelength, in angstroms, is 6908.84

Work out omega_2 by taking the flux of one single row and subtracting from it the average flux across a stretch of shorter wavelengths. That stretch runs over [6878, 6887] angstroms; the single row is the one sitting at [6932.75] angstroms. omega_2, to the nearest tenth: 1.9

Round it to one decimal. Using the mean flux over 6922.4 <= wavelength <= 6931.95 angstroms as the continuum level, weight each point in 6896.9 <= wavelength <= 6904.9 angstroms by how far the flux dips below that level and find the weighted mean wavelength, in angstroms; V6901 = 6901.8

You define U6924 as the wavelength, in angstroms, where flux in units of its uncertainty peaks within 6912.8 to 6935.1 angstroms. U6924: 6919.99 angstroms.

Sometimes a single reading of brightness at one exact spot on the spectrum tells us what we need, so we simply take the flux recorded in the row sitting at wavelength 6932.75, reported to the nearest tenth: 38.4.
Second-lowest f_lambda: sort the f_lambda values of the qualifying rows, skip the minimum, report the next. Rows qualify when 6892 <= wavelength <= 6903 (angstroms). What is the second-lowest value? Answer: 37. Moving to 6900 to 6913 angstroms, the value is 37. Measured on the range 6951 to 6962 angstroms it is 34.7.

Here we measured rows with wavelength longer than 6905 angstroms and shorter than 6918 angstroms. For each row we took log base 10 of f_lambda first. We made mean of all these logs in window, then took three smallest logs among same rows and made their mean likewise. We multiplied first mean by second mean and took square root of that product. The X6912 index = 1.54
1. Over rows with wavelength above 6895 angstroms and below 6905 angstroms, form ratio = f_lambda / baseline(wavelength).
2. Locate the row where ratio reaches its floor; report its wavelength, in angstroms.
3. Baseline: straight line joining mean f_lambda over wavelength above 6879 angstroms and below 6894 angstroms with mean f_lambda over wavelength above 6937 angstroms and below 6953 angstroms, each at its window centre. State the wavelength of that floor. 6899.30 angstroms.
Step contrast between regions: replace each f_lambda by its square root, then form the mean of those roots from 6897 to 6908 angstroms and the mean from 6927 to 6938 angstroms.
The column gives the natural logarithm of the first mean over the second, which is 0.04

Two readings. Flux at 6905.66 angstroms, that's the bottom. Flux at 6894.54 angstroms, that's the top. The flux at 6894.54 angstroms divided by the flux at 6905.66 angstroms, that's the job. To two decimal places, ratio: 0.92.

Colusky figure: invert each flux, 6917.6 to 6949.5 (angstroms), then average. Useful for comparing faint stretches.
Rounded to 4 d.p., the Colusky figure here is 0.0271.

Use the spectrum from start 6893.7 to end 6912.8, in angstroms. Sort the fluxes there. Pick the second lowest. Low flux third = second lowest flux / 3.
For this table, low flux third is 11.1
